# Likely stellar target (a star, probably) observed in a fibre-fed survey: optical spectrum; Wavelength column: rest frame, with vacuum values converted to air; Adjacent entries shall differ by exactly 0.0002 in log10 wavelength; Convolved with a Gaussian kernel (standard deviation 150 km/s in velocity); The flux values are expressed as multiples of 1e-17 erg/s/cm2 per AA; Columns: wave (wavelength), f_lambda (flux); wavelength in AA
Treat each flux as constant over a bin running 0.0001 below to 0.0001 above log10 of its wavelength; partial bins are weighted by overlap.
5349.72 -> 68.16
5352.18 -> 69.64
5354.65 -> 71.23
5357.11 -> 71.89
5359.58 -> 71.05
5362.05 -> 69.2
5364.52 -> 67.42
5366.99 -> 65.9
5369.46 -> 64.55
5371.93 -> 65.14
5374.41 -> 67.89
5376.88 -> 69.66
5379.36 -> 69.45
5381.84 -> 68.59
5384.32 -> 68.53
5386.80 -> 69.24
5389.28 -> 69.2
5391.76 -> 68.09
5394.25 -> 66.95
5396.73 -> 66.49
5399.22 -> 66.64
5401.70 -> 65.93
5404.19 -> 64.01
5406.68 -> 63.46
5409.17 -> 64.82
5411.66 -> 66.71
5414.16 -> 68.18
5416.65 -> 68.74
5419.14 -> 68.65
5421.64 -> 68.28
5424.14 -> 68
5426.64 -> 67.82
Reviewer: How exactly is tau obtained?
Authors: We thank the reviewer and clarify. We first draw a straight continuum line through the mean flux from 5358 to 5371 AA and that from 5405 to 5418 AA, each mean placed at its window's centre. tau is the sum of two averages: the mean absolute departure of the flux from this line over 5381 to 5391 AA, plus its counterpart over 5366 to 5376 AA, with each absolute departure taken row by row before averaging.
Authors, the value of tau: 3.7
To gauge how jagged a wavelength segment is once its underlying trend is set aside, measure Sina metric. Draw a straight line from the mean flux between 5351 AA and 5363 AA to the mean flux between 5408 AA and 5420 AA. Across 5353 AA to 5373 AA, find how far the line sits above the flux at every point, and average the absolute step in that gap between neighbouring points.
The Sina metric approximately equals 1.2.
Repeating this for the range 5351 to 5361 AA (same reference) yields 1.1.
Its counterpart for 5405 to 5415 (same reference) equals 1.7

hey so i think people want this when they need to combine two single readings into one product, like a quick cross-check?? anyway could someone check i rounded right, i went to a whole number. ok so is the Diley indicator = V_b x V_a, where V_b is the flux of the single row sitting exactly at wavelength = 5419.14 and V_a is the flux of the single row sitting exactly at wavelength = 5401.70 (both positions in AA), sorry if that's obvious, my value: 4526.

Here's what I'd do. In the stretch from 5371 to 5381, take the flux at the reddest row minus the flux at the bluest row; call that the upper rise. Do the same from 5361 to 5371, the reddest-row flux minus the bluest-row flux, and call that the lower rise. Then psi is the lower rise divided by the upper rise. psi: -1.1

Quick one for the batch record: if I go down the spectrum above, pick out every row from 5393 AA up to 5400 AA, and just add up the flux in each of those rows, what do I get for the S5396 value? 200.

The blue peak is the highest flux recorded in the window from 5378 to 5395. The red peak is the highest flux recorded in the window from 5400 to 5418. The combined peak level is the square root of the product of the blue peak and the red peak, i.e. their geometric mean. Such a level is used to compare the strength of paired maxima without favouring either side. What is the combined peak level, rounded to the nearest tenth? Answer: 69.1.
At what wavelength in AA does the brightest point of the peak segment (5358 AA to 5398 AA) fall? 5359.58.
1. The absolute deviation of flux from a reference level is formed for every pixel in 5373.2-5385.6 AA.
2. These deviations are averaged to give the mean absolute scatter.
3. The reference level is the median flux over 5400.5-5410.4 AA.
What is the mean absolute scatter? 4.4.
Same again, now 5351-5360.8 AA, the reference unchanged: 6.5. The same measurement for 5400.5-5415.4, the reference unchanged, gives 1.6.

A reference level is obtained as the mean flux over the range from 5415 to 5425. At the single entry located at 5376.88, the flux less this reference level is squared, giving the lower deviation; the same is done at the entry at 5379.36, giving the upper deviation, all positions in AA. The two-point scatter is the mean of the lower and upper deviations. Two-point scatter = 1.3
